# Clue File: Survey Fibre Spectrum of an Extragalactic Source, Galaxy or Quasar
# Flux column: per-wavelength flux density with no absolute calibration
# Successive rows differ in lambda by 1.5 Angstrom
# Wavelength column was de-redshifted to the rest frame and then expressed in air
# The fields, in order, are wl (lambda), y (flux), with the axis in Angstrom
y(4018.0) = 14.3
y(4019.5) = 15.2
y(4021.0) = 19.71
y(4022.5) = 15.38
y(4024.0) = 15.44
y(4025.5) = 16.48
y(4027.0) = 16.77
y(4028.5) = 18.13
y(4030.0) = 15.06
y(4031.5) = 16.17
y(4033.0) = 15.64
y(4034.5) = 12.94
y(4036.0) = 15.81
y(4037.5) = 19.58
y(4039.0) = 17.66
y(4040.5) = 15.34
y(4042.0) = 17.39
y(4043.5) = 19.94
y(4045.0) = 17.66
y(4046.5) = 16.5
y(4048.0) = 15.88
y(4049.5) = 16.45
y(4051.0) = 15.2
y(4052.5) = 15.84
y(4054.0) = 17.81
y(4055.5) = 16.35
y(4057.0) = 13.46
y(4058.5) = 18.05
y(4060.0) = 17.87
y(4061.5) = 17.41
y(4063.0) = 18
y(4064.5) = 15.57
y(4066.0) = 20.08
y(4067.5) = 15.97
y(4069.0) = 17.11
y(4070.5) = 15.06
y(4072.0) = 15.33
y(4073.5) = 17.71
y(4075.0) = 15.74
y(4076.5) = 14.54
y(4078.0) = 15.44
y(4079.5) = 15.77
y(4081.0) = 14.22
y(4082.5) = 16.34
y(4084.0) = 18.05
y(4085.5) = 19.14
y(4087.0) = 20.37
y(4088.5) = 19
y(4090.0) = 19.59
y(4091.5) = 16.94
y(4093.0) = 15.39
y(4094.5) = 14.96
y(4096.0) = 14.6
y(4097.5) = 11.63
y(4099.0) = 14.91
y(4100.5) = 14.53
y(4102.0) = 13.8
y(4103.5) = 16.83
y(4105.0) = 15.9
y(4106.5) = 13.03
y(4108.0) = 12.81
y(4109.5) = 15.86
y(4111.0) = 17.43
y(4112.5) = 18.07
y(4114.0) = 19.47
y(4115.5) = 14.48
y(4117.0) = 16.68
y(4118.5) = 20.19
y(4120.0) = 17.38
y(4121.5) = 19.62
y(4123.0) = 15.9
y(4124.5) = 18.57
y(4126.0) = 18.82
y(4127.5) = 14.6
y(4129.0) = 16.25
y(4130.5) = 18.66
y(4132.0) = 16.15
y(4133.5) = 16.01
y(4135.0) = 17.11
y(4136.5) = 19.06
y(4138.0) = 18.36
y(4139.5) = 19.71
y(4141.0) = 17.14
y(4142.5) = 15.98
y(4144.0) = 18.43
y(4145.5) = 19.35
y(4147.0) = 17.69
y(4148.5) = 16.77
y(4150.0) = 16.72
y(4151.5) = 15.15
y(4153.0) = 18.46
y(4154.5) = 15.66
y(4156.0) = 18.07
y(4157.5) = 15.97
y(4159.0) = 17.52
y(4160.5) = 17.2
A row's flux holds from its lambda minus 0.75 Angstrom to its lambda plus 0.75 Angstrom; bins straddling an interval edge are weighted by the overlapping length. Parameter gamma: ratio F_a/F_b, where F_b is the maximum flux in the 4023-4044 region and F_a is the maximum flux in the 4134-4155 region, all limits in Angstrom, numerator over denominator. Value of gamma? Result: 0.99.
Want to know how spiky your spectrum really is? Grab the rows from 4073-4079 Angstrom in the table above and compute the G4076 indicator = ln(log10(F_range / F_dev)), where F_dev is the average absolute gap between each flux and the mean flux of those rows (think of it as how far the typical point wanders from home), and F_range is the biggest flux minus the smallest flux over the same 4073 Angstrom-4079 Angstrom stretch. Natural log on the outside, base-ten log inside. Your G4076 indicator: -0.627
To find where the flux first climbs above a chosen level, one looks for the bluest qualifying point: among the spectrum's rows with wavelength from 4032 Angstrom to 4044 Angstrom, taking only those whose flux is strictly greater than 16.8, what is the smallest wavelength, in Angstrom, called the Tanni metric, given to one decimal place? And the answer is 4037.5 Angstrom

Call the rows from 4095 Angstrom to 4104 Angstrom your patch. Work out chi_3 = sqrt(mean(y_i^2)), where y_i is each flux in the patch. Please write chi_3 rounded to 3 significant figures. 14.5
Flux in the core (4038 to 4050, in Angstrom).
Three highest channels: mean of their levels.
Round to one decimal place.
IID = 18.4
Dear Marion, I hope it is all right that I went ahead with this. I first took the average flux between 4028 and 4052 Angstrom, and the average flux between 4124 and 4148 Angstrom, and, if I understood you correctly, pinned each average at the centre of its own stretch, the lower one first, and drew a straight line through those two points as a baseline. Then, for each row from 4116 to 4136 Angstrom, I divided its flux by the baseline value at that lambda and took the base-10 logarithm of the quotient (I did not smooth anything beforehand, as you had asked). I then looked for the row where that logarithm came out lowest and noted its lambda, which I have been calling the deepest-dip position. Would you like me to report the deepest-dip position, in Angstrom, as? 4127.5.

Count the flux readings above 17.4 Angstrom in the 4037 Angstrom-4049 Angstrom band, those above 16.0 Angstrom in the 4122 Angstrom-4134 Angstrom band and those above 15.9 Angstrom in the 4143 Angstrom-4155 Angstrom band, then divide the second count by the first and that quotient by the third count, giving 0.25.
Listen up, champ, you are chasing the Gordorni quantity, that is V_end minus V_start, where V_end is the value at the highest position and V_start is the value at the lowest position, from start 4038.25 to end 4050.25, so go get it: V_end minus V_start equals -1.2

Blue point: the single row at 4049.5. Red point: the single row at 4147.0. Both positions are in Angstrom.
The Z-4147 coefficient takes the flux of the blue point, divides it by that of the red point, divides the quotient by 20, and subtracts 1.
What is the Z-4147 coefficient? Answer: -0.954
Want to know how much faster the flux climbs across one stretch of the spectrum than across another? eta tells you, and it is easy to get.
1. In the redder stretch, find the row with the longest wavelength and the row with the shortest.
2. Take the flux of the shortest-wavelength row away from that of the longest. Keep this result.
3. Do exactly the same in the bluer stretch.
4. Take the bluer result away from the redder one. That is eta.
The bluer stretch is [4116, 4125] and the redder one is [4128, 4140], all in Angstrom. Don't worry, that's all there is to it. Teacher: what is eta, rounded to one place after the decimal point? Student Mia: 1.6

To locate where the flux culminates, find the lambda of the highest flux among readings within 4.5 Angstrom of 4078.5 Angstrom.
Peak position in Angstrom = 4082.5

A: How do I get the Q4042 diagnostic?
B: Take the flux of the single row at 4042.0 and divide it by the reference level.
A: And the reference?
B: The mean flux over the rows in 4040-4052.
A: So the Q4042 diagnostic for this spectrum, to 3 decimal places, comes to 1.035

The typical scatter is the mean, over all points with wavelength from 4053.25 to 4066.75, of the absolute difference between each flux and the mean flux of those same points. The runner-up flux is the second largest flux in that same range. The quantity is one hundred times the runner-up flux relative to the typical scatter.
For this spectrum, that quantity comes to 1320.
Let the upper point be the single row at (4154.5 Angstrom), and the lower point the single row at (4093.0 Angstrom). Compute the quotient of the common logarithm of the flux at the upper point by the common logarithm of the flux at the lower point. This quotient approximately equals 1.01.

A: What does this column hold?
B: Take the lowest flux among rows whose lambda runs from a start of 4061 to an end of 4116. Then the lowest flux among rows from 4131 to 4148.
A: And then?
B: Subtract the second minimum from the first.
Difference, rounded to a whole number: -4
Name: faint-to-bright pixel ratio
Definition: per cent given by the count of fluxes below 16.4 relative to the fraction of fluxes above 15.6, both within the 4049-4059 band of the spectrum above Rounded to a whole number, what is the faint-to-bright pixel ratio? 560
